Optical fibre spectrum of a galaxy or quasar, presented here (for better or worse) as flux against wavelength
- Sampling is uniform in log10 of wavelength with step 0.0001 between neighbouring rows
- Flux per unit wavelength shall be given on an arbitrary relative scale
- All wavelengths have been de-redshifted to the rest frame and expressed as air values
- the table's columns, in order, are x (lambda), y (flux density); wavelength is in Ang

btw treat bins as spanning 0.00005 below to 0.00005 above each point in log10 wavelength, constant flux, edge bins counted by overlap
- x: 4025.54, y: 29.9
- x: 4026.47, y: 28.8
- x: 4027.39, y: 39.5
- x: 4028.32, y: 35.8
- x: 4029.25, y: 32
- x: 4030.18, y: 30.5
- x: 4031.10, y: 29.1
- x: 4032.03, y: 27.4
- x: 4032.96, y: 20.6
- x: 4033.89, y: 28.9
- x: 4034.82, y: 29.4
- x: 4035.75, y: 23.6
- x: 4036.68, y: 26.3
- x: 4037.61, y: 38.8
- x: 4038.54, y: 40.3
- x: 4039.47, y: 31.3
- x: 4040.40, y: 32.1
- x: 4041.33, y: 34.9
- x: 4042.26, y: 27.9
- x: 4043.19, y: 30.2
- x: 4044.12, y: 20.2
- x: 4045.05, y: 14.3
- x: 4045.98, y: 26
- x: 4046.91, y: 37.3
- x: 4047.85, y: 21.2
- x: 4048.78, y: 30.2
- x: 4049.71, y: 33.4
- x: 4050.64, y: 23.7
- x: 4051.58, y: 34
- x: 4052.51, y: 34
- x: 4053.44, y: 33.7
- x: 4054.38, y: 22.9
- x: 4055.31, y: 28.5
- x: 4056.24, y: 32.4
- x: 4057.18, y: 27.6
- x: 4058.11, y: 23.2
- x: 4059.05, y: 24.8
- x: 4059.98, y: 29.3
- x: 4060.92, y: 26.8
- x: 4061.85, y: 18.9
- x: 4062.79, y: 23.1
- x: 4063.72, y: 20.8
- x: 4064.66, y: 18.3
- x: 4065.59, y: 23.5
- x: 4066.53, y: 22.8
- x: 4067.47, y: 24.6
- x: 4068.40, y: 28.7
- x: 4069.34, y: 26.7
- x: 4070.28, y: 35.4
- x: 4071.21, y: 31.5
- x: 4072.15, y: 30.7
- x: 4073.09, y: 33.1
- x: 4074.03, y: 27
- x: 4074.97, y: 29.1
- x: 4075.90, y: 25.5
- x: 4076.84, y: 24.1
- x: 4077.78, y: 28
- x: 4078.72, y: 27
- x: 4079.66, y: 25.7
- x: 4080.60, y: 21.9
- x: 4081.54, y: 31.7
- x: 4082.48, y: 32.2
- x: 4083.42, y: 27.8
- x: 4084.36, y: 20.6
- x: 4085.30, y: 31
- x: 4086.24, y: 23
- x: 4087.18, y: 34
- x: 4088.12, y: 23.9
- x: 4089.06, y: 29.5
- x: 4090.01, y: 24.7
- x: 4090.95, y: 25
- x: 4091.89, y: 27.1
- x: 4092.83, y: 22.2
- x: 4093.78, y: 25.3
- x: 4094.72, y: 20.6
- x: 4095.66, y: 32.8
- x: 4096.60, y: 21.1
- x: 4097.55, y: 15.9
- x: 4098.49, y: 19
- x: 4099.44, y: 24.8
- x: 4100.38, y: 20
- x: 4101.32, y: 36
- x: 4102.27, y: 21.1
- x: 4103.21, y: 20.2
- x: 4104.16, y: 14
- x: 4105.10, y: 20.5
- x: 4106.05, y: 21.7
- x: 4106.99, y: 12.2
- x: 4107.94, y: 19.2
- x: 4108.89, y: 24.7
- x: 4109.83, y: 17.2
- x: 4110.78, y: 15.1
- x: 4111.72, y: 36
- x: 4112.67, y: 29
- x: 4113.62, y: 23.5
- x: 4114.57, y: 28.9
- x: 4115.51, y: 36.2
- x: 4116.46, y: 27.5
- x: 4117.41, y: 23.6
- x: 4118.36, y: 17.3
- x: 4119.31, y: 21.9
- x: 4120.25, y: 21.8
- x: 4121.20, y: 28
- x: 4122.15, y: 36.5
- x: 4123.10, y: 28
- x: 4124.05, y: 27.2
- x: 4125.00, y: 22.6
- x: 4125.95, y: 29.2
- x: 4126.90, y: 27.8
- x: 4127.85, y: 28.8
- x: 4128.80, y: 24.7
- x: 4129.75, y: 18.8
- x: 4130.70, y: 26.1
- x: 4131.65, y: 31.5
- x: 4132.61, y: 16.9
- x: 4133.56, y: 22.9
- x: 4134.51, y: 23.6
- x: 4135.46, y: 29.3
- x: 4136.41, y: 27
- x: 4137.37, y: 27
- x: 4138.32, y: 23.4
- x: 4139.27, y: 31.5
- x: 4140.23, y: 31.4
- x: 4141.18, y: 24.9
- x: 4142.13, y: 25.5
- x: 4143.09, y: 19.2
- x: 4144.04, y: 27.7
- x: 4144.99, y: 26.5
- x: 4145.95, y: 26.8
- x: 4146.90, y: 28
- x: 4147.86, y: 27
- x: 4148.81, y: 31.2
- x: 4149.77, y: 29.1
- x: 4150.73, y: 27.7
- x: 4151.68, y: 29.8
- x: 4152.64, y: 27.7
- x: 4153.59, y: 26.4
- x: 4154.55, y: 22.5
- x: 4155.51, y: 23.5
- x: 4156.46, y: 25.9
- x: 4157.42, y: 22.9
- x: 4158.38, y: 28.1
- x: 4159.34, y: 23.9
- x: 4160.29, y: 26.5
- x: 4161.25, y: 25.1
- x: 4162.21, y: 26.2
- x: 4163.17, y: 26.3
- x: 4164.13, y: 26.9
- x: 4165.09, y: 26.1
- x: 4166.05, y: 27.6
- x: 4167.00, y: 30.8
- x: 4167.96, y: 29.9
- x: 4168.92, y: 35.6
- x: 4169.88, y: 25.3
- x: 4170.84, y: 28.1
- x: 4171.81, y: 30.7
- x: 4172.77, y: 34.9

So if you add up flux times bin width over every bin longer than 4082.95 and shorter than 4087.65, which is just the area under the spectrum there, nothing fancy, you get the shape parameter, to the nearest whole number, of 128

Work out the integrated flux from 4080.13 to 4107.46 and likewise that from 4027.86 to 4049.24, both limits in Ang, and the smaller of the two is 621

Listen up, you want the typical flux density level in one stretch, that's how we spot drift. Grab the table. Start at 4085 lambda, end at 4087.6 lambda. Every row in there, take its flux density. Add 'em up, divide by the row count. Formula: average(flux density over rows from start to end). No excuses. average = 29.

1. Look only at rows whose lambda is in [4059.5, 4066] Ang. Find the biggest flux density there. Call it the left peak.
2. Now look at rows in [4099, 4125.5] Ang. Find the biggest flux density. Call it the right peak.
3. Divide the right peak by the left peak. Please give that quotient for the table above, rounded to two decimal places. 1.25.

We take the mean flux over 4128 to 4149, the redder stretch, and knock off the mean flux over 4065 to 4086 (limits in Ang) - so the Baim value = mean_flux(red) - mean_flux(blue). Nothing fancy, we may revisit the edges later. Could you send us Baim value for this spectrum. -2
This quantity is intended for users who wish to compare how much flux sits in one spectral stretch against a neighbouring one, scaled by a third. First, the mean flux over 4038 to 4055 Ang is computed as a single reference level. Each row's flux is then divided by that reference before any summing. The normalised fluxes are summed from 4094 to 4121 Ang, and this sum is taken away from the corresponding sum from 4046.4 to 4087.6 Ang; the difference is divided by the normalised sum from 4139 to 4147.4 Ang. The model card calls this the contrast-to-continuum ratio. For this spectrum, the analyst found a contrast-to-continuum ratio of 2.4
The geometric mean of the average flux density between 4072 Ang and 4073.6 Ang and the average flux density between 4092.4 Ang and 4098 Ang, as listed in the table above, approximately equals 27.1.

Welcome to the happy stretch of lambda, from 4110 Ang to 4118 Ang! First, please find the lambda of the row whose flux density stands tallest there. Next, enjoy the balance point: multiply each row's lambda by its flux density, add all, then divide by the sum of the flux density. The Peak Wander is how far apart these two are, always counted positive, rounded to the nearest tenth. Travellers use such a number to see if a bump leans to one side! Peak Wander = 1.3 Ang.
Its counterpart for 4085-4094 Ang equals 2.2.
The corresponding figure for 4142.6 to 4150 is 2.2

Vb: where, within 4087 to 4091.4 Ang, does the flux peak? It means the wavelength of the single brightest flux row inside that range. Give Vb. 4087.18 Ang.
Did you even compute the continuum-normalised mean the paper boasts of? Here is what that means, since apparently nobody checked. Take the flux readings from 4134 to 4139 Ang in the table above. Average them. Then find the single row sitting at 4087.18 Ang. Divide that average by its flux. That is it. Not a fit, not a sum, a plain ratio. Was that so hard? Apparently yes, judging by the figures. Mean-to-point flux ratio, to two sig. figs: 0.77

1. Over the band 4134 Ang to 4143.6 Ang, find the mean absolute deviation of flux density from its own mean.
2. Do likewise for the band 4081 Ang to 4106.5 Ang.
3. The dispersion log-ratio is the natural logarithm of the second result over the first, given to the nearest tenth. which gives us 0.4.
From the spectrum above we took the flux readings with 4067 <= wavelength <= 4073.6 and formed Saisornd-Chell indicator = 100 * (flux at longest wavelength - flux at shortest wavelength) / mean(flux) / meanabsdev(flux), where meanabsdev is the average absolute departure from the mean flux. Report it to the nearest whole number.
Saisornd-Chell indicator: 10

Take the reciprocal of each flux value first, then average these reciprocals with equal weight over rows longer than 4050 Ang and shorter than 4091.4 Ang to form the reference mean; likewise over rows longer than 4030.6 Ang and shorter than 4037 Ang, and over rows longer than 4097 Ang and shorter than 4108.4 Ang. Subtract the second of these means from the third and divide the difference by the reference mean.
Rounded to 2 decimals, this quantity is 0.37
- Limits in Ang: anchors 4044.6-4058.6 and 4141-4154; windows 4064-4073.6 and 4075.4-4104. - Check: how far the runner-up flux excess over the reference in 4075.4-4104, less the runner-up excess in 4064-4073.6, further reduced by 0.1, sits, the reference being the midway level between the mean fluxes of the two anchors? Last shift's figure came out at 0.8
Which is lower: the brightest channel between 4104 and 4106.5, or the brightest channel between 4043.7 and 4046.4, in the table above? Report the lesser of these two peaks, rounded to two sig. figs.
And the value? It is 22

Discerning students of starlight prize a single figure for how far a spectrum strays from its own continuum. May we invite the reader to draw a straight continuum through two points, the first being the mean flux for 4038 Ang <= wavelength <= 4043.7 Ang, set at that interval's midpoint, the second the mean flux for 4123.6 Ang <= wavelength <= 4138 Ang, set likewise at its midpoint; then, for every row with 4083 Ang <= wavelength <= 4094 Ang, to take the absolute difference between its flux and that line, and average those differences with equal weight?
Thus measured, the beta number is 4.0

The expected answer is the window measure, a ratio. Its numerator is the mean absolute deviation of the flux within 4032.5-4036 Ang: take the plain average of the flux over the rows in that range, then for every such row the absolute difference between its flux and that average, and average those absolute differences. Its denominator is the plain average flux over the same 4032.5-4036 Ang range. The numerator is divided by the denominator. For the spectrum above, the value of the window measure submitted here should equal 0.14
